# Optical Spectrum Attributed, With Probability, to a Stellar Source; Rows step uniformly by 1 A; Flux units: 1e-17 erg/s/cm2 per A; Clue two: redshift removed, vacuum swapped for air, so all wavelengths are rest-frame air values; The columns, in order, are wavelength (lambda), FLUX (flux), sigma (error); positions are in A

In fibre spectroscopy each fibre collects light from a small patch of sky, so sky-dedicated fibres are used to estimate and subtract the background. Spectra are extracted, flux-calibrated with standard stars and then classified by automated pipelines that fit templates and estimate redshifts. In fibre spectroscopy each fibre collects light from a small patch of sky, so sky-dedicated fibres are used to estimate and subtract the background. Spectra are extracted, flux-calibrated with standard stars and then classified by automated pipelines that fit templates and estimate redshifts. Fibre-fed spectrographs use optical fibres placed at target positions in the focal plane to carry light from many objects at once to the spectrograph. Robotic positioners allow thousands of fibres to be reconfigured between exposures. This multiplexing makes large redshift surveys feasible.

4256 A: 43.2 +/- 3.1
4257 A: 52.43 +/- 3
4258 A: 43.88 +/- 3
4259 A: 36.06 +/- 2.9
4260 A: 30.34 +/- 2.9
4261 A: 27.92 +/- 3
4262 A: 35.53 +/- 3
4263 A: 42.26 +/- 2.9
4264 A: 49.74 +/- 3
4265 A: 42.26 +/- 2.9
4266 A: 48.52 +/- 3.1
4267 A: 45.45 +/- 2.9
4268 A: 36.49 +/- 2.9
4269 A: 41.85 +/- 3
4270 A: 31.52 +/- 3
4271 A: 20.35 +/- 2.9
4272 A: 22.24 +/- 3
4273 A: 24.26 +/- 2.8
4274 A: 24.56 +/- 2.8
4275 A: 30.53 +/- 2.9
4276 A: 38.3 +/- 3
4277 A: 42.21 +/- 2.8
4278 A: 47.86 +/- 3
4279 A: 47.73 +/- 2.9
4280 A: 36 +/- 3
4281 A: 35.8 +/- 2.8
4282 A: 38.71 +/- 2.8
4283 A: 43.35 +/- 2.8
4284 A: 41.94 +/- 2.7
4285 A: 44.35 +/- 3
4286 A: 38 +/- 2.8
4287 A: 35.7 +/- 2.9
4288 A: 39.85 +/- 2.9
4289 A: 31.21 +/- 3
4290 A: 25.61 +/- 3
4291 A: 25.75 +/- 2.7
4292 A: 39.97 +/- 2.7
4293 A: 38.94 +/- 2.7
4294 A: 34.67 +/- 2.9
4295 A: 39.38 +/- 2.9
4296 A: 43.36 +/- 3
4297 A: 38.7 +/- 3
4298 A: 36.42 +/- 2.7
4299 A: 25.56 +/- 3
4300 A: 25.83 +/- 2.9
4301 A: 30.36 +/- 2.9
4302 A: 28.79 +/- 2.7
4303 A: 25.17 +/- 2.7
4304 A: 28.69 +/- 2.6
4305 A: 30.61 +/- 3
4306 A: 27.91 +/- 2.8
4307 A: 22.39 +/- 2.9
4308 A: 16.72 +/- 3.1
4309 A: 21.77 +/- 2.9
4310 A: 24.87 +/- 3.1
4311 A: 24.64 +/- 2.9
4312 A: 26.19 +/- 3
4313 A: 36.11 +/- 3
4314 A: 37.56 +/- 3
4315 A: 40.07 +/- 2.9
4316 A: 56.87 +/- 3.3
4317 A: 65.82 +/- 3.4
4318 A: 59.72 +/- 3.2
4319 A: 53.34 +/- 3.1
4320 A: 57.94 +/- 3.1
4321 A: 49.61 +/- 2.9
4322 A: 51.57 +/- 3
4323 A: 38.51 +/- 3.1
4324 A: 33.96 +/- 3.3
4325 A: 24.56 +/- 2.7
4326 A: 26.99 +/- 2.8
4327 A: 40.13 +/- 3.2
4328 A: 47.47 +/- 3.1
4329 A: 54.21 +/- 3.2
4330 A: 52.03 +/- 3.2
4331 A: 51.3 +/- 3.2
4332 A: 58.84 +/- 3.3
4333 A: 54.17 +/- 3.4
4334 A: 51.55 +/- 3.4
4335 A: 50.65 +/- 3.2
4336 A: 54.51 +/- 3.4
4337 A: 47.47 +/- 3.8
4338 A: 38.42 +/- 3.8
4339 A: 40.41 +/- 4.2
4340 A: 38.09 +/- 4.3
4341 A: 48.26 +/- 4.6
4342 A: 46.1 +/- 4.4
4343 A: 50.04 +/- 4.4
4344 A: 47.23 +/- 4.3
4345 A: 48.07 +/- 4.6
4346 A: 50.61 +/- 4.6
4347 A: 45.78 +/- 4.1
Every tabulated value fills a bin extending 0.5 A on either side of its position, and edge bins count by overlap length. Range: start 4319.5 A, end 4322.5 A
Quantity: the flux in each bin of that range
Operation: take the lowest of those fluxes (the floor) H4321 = 49.61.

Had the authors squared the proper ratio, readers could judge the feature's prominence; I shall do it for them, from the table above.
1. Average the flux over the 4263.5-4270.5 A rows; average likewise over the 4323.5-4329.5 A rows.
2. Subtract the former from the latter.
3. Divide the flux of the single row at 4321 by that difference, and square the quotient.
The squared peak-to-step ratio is 129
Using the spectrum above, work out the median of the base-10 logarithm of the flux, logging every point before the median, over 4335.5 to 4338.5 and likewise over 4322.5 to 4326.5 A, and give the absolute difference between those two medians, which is 0.20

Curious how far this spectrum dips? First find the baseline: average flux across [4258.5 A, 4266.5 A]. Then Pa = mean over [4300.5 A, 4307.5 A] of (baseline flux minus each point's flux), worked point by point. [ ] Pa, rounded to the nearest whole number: 11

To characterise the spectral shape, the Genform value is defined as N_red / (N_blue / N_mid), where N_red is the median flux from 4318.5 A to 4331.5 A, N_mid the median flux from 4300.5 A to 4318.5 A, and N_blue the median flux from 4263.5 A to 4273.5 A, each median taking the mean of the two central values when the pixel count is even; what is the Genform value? 36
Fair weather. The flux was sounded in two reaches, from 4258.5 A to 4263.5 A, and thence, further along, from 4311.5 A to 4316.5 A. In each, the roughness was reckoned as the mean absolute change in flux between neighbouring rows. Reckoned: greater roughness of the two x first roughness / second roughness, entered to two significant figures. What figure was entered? 5.6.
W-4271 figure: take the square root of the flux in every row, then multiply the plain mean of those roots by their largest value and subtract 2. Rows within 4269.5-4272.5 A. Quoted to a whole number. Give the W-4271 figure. 26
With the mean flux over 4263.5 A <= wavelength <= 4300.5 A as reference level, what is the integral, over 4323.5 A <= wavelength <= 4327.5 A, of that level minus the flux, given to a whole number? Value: 21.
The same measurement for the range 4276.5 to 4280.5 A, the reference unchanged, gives -28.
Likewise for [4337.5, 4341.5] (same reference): -19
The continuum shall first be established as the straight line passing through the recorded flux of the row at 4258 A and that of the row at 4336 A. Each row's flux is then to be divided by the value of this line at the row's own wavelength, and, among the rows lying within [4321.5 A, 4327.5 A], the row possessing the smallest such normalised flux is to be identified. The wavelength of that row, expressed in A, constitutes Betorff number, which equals 4325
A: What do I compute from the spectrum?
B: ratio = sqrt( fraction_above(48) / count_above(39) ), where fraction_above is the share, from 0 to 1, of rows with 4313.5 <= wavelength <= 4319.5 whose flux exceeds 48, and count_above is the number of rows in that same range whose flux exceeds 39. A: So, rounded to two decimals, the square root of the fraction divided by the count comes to 0.37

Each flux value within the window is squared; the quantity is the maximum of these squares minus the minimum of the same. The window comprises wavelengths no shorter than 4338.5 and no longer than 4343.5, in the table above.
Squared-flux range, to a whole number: 1053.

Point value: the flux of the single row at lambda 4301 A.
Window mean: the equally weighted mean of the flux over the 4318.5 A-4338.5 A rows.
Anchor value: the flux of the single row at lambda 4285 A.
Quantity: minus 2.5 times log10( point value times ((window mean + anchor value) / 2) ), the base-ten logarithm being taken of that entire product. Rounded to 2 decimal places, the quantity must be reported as -7.85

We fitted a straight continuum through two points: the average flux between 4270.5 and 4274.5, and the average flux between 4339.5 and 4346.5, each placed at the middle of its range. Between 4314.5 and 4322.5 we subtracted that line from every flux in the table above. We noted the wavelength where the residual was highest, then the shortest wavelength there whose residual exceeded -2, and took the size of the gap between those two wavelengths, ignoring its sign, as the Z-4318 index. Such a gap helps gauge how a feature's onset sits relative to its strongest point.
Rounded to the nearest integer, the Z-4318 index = 2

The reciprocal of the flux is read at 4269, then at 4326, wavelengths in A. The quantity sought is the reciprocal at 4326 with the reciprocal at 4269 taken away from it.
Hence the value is 0.013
